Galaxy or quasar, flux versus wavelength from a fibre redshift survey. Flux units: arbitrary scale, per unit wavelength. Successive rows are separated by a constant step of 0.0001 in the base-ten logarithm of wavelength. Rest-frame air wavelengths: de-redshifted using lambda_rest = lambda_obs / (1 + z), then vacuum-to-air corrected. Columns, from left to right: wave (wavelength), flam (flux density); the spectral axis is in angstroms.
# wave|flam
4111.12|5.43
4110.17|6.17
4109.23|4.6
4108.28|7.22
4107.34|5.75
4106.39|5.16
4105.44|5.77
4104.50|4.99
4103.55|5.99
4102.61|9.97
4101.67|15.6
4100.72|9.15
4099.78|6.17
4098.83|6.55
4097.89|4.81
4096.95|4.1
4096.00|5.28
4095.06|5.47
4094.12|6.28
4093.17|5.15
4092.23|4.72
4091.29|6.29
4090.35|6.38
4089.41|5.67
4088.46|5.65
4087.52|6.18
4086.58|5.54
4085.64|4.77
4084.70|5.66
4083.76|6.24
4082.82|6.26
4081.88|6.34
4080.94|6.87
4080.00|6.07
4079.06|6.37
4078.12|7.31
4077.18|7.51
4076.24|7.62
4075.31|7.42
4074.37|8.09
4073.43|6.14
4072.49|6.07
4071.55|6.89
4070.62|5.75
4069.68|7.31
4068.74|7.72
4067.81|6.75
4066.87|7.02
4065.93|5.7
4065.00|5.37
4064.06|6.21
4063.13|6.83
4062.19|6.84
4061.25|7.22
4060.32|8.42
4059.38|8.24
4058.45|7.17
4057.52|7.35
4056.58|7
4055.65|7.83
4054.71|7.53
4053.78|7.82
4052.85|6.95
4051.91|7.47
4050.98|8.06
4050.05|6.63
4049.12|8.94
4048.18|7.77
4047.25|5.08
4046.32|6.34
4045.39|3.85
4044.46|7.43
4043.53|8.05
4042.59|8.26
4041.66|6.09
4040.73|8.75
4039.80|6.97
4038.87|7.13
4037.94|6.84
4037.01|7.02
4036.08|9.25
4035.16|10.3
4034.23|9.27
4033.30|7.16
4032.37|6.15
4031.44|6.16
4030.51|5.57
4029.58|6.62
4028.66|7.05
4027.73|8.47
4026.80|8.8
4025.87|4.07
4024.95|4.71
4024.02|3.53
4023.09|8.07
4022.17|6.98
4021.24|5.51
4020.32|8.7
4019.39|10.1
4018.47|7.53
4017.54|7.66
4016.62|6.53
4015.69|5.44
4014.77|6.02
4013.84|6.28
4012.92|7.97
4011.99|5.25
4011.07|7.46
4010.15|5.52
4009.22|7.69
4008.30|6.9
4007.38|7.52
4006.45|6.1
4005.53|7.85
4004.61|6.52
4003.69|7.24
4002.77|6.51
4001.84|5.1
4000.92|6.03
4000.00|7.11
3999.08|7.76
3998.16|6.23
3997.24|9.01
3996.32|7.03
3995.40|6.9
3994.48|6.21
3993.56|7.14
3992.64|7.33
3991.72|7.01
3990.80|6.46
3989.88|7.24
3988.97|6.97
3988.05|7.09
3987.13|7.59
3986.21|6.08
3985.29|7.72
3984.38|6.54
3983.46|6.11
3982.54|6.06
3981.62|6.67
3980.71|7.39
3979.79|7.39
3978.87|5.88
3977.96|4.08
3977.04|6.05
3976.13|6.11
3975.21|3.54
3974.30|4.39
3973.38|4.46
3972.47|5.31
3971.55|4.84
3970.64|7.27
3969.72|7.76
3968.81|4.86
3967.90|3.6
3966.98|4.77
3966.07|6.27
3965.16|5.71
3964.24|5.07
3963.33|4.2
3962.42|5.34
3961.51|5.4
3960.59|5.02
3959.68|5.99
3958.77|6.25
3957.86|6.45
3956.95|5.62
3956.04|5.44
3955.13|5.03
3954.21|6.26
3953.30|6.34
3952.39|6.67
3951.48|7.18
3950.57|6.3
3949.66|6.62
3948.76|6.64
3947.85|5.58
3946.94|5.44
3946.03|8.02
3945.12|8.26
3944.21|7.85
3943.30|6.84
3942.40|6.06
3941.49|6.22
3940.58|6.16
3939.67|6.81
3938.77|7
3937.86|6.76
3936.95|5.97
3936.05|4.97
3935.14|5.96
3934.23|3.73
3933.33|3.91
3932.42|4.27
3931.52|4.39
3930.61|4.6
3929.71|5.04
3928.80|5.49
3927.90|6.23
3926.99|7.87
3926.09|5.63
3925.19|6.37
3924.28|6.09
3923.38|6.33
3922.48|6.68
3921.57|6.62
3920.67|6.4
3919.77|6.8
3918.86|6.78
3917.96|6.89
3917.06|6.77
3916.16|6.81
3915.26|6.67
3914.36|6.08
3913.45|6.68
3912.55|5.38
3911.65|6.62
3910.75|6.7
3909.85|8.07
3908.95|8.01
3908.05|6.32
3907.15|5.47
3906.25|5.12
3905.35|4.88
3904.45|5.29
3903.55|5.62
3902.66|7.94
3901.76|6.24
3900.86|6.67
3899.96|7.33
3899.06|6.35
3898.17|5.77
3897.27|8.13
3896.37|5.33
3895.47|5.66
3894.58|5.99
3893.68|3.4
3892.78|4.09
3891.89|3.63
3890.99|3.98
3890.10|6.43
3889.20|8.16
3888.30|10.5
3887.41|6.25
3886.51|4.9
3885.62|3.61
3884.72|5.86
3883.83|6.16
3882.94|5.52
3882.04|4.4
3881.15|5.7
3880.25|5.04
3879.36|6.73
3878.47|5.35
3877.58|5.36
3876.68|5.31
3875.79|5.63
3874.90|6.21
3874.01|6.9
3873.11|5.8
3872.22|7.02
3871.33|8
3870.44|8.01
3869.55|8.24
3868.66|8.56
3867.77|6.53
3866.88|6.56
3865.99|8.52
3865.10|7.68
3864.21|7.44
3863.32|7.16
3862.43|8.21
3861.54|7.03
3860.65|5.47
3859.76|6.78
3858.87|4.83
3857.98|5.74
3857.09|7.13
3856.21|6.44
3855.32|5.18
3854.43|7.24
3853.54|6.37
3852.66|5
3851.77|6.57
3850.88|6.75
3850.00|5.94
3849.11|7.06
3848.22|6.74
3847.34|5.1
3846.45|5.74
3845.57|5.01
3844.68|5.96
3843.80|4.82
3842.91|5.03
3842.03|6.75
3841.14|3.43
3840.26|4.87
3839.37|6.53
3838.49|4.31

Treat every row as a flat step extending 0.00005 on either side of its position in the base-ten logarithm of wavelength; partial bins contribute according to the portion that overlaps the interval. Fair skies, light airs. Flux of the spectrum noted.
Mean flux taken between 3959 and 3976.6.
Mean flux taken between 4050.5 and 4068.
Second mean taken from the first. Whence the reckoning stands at -1.9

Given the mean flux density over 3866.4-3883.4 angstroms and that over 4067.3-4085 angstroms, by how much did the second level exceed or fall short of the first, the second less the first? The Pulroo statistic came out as 0.40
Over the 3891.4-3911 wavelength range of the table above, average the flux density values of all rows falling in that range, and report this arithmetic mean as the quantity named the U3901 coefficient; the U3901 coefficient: 6.0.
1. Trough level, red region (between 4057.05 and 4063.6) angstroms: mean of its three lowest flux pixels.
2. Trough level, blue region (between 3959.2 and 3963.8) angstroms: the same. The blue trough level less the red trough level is -2.1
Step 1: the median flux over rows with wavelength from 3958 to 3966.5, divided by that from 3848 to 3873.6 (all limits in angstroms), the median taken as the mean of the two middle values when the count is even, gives 0.80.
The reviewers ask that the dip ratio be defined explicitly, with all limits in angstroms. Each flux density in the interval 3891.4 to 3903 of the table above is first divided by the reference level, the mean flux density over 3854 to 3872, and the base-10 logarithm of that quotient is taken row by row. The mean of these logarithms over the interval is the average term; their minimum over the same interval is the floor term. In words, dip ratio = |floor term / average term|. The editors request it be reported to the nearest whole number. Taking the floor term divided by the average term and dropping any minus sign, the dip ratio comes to 3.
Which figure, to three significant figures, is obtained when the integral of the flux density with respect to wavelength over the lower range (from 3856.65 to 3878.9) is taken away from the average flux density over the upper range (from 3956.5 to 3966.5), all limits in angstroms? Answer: -145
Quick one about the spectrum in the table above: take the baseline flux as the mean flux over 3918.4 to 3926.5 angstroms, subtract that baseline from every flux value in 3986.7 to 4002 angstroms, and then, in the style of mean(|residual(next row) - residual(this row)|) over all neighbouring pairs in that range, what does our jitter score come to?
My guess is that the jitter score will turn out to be 0.84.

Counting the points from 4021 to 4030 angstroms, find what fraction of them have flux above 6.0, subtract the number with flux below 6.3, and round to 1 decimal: -3.4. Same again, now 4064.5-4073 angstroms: -3.3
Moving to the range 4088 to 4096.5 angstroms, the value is -7.7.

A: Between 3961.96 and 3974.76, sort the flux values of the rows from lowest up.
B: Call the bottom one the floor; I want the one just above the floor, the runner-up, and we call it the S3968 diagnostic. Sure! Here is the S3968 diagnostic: 4.2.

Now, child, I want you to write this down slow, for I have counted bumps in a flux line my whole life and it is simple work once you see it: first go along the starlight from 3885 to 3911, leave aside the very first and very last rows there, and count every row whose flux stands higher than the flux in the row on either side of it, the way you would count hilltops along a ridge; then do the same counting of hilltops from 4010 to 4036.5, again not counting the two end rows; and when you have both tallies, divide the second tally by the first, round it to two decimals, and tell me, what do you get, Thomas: 1.29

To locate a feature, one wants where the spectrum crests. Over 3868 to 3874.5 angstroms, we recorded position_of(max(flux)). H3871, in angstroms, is 3868.66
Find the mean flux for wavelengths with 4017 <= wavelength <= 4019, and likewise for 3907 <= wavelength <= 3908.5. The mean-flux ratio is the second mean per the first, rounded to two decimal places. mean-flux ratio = 0.78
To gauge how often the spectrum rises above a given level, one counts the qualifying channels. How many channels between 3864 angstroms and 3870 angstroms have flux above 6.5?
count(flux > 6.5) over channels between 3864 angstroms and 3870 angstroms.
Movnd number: 7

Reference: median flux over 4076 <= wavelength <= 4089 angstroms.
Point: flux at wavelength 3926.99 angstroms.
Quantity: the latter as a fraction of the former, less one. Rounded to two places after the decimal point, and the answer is 0.26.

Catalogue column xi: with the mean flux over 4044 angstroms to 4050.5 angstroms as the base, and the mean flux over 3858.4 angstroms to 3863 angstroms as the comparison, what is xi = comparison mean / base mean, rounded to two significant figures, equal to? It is 0.98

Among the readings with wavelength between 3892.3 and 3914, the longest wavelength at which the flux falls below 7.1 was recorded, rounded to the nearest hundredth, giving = 3913.45 angstroms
